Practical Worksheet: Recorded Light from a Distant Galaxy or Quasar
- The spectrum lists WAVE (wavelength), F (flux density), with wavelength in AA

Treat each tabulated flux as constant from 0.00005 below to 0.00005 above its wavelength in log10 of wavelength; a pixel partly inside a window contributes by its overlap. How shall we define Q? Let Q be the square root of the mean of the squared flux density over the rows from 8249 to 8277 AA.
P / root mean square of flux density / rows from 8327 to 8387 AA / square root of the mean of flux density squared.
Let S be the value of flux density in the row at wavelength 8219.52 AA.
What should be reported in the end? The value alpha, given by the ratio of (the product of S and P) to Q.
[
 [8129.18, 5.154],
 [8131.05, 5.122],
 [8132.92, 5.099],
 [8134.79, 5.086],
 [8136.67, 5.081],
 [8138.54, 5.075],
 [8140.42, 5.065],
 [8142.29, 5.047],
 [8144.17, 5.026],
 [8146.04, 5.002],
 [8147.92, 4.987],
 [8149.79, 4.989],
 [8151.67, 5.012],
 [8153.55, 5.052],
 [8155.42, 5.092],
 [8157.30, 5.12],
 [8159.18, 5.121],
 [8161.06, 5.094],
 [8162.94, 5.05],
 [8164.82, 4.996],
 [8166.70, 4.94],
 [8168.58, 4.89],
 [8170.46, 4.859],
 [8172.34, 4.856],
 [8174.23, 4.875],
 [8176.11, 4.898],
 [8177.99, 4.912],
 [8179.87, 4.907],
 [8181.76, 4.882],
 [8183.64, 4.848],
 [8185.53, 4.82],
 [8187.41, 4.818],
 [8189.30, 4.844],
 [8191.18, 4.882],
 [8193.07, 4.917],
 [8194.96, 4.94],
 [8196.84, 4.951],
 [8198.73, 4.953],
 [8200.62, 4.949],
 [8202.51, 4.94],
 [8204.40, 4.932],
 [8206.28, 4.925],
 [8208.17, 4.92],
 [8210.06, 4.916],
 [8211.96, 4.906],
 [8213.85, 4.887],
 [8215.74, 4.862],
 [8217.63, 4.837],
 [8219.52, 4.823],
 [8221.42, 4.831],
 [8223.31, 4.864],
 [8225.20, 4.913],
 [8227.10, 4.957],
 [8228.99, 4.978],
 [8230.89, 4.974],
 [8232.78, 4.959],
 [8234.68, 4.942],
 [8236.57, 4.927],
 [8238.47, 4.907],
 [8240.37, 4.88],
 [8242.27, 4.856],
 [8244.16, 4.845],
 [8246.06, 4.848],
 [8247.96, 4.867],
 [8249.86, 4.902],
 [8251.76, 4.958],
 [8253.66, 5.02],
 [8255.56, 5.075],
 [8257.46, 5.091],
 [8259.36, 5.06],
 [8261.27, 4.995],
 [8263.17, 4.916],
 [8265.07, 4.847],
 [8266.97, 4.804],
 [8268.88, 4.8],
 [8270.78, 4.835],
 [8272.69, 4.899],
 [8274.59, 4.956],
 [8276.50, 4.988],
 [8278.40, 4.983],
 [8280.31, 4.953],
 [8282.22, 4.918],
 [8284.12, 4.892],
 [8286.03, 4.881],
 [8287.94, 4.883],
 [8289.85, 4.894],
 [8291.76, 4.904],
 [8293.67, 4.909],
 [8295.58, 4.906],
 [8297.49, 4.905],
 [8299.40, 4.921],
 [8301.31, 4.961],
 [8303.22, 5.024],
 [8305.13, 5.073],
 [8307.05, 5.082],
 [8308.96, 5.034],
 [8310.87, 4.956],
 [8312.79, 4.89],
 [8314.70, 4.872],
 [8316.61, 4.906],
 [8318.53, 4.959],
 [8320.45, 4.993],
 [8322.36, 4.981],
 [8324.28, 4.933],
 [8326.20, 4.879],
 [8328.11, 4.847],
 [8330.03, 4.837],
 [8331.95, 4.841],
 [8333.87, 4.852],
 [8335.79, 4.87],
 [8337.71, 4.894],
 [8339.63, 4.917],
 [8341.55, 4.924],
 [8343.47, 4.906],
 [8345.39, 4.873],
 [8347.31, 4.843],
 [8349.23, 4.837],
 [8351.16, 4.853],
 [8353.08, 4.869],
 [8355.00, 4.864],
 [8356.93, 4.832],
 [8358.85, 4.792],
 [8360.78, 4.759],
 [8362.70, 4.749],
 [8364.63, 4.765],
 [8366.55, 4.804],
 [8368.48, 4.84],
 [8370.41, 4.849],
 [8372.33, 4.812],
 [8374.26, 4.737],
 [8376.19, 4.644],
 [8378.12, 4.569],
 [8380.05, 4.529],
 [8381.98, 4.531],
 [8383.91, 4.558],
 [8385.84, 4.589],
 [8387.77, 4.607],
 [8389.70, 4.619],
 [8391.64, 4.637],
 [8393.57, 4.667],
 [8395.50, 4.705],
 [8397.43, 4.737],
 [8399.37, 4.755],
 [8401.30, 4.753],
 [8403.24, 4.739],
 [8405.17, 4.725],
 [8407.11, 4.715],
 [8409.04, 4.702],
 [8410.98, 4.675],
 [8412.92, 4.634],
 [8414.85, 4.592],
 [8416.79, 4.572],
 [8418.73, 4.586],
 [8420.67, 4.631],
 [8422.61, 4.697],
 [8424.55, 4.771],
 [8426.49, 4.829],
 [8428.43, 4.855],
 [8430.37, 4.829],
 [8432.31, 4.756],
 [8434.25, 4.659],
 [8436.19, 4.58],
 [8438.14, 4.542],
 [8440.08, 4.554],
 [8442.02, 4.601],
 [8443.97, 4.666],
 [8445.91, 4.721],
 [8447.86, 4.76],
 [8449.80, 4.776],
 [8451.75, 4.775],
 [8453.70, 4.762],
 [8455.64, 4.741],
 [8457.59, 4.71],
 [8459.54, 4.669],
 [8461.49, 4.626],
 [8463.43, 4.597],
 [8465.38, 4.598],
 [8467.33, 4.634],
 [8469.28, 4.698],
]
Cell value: 4.67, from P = 4.79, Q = 4.94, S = 4.823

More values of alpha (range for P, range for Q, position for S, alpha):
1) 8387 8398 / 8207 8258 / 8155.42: 4.83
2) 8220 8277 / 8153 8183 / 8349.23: 4.79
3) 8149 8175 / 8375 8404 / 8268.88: 5.17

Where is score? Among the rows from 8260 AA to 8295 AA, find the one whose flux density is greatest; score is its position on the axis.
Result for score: 8261.27 AA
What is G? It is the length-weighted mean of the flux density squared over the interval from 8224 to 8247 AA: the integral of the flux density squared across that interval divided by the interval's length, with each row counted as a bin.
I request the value 24.2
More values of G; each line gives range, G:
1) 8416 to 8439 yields 22.0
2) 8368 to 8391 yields 21.7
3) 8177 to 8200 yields 23.9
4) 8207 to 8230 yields 23.9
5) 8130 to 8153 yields 25.5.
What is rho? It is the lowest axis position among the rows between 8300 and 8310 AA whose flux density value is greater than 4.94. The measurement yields 8301.31 AA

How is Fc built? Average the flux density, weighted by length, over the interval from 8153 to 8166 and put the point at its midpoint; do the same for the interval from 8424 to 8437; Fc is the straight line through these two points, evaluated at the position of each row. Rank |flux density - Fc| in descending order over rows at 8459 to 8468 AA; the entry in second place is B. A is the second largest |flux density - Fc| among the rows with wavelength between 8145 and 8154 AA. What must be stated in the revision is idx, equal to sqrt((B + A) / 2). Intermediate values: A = 0.097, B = 0.12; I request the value 0.33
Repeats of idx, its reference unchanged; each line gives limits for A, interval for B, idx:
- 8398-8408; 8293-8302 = 0.19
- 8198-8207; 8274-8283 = 0.26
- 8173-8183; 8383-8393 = 0.44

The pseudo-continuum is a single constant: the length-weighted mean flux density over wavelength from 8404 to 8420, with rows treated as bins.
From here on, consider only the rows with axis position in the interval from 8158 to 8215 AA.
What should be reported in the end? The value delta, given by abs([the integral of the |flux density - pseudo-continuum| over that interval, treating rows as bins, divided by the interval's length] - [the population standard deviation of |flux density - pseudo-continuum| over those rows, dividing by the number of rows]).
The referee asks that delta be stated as 0.20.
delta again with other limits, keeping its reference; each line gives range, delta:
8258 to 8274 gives 0.16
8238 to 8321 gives 0.21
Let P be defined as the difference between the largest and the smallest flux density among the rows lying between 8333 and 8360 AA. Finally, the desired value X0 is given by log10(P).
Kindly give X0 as -0.9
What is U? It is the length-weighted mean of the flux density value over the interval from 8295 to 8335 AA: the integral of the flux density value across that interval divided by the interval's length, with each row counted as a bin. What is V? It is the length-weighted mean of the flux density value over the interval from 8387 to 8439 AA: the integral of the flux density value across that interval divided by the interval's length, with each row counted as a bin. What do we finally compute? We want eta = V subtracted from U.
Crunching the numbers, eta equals 0.25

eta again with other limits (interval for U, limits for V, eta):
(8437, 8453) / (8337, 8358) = -0.20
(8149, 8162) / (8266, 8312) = 0.14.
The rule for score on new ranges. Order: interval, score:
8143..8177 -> 8159.18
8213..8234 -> 8228.99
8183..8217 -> 8198.73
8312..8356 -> 8320.45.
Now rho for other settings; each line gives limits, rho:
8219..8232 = 8227.10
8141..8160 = 8142.29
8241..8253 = 8251.76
